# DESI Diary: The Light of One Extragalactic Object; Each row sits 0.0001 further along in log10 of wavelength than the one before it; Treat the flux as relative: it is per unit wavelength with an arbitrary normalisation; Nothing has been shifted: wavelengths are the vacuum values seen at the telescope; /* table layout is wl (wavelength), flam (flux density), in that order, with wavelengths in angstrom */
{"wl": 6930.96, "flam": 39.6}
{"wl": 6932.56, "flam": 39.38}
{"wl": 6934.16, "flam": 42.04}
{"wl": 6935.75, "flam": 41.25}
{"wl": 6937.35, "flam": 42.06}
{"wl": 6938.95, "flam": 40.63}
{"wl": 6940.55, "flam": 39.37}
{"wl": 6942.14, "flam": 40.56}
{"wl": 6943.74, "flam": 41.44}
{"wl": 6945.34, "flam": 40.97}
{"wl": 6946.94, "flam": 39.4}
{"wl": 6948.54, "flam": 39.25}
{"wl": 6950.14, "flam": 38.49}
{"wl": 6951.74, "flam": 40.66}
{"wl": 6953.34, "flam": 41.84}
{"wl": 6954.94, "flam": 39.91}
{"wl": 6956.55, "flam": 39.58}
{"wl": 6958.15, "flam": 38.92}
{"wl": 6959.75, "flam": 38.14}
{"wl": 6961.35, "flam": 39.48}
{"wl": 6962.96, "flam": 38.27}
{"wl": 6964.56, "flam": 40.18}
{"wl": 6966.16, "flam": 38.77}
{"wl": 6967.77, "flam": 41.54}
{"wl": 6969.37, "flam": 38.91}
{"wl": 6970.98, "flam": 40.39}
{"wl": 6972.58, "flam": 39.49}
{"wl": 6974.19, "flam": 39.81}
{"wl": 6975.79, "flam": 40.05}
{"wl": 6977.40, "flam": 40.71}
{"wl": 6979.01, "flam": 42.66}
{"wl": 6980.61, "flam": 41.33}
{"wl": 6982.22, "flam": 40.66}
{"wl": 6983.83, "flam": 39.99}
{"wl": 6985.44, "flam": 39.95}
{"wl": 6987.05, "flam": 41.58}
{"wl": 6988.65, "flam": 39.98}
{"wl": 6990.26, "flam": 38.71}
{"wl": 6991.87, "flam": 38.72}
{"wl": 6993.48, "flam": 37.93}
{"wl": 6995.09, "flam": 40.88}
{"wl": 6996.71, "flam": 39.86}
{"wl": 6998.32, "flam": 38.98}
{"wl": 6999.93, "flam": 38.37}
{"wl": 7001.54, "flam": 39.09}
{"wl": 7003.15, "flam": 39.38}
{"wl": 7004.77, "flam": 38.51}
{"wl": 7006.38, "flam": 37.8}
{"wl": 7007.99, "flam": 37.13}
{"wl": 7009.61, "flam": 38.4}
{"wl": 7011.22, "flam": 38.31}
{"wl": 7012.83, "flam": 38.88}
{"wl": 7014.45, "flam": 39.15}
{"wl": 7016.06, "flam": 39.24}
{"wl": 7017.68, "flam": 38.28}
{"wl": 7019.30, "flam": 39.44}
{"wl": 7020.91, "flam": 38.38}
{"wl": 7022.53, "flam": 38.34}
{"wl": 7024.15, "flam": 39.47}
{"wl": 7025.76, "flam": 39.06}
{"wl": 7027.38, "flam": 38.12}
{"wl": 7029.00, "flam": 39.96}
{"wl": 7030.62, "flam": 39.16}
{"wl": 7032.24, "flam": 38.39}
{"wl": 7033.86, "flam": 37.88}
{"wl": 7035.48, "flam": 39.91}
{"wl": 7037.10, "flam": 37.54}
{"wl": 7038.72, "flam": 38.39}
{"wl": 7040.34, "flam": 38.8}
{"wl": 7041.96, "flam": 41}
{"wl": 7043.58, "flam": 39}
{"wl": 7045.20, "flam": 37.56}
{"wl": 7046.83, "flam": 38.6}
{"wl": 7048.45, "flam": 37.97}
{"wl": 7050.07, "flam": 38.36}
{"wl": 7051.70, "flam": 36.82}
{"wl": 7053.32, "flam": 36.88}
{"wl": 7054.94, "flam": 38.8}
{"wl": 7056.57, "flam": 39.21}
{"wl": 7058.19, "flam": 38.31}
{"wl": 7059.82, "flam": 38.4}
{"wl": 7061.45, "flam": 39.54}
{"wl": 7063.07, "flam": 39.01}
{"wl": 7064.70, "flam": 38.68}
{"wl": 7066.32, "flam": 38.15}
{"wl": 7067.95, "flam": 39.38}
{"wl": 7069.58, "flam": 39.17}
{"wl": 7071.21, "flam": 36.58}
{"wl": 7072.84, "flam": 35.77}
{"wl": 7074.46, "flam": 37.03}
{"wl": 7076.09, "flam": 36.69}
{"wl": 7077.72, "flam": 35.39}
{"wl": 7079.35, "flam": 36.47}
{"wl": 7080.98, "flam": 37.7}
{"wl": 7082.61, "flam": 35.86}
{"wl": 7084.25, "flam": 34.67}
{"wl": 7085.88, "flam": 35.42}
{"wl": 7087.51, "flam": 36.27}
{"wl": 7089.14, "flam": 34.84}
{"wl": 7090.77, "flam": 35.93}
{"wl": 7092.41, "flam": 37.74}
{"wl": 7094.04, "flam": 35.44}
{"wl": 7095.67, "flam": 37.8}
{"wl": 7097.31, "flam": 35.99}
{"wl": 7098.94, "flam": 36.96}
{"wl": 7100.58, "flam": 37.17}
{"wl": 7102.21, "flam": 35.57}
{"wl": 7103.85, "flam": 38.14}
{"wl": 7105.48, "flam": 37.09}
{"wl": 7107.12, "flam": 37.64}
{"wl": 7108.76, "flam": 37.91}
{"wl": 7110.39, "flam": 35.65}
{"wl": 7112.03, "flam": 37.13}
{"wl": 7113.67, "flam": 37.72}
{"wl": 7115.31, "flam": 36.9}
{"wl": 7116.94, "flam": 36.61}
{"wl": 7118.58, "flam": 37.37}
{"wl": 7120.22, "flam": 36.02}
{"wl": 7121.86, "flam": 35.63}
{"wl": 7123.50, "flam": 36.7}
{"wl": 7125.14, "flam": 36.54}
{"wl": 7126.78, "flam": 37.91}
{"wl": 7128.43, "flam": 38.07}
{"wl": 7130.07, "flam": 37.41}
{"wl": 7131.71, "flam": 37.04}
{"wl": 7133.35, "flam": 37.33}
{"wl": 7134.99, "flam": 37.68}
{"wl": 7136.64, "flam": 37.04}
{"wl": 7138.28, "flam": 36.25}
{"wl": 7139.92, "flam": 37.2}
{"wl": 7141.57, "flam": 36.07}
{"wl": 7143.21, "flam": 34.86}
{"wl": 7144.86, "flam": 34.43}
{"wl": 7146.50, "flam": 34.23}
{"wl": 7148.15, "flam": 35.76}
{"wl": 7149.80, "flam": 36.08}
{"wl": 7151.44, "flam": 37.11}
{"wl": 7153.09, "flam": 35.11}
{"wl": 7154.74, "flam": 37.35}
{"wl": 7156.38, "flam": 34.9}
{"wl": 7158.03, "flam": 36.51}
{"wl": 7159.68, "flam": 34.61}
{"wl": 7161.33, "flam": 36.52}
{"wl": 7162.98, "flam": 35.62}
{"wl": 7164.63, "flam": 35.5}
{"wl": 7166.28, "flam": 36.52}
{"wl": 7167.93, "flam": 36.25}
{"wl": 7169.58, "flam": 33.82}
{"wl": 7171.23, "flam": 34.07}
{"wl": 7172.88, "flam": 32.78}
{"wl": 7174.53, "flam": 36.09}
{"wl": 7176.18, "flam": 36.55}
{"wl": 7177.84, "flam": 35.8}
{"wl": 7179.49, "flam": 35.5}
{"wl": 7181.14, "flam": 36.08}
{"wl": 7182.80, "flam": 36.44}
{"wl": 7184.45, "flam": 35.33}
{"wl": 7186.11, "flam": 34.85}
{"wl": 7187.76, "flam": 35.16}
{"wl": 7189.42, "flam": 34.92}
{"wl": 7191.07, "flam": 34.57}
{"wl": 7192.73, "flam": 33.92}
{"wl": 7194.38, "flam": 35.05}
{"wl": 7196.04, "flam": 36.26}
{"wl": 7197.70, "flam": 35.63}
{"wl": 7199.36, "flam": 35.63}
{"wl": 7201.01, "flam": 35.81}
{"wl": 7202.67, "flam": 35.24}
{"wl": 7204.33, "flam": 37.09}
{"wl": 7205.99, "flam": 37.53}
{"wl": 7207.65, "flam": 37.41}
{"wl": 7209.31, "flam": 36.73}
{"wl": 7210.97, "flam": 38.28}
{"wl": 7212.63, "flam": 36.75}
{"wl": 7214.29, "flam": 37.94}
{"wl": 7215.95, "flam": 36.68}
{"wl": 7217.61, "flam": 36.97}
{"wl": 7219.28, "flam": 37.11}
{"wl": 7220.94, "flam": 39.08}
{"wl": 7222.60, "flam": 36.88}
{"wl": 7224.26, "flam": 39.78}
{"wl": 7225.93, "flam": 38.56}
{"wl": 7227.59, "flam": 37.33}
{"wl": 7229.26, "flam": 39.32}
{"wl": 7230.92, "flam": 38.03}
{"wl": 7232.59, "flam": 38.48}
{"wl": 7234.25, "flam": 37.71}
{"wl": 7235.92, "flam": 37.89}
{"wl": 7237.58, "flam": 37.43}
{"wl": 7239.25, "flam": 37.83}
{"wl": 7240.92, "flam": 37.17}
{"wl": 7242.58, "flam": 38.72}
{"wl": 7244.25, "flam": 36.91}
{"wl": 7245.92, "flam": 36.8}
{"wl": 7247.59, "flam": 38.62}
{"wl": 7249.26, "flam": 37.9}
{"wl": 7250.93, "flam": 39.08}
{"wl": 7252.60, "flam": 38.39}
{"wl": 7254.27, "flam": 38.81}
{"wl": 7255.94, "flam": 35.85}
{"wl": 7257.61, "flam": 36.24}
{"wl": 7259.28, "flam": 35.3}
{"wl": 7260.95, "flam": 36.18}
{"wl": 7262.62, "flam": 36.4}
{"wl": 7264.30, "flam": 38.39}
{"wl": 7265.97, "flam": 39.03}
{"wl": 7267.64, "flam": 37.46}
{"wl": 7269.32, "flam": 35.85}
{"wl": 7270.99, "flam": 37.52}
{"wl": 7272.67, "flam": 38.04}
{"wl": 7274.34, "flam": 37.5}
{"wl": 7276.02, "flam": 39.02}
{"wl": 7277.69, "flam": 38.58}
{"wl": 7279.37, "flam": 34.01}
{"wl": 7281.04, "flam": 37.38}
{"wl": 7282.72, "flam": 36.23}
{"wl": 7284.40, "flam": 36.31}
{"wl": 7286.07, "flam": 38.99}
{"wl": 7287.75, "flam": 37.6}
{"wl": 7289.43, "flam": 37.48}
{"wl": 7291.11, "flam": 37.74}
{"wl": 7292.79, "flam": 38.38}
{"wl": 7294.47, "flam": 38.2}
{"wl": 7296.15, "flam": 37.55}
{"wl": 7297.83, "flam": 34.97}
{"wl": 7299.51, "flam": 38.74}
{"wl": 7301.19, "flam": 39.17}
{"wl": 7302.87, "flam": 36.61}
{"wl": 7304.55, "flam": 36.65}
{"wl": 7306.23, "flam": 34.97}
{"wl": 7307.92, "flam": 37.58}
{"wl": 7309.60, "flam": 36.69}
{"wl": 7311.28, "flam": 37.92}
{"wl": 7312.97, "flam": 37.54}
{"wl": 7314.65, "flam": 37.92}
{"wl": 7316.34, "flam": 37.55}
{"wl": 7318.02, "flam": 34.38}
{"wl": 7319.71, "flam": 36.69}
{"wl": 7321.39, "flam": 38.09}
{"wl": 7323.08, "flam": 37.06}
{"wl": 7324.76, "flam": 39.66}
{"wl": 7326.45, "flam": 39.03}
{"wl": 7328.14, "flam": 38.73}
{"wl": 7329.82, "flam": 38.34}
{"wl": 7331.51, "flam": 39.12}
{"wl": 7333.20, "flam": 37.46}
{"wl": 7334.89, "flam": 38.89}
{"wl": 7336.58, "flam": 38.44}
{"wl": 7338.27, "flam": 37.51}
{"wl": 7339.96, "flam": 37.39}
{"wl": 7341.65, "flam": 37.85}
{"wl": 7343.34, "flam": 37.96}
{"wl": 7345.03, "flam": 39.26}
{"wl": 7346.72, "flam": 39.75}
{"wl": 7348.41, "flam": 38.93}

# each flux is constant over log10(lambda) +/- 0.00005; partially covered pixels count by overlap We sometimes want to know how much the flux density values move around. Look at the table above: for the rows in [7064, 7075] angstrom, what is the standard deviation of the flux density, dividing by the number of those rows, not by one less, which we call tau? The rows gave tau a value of 1.28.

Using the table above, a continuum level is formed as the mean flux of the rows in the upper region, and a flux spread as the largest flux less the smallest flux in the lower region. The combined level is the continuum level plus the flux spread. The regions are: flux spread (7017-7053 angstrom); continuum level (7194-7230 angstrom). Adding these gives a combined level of 41.3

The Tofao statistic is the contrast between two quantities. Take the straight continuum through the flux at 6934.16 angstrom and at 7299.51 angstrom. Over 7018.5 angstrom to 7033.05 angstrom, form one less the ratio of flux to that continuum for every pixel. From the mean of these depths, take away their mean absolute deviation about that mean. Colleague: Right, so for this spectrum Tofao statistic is 0.042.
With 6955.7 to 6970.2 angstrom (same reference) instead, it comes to 0.040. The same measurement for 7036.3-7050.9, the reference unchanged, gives 0.044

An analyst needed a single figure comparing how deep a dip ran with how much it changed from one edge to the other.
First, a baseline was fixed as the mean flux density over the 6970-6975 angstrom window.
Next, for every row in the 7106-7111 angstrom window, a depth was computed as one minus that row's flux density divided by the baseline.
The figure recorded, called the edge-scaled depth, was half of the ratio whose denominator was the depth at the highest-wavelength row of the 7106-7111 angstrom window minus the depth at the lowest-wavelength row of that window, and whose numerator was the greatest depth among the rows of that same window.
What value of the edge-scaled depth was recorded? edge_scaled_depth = 1.1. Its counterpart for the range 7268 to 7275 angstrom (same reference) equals -1.2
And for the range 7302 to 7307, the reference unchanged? 1.5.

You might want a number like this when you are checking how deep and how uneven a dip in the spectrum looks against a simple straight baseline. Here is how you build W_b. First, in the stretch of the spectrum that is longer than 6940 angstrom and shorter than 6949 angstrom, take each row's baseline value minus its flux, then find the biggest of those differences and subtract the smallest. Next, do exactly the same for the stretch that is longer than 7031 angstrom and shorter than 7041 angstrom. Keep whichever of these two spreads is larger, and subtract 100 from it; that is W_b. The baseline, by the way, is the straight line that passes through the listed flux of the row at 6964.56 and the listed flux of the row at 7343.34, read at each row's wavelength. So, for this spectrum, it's -97.6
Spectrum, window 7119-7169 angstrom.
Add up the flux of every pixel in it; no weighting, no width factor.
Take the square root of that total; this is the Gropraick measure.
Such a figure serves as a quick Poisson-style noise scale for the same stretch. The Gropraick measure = 33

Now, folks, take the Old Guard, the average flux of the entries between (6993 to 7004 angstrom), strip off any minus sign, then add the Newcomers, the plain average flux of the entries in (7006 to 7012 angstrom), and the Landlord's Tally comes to 77.1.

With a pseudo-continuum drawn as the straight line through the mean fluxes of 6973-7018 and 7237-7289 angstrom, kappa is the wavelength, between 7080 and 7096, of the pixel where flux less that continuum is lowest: 7084.25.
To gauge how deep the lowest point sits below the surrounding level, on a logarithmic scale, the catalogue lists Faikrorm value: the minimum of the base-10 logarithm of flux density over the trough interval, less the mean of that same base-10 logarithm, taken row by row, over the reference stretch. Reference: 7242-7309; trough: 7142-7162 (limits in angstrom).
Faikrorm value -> -0.038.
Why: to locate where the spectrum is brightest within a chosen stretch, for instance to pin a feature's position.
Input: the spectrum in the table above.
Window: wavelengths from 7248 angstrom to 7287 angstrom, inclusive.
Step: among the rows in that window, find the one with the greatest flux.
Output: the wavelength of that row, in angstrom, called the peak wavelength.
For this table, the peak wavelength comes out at 7250.93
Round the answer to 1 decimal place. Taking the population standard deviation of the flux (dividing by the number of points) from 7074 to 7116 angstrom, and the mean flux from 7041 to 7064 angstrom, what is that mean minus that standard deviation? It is 37.5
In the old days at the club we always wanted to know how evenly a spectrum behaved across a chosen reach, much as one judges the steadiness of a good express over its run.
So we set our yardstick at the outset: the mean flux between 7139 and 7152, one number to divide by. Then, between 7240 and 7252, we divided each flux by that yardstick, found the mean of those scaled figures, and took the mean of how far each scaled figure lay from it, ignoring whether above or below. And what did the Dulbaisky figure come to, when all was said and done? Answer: 0.0222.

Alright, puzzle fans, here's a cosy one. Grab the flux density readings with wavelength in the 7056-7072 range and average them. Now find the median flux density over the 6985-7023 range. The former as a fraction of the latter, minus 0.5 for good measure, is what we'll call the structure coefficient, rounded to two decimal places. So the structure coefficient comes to 0.50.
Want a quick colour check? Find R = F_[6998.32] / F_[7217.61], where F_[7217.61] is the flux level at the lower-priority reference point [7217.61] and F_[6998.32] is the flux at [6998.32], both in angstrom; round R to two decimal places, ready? 1.05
